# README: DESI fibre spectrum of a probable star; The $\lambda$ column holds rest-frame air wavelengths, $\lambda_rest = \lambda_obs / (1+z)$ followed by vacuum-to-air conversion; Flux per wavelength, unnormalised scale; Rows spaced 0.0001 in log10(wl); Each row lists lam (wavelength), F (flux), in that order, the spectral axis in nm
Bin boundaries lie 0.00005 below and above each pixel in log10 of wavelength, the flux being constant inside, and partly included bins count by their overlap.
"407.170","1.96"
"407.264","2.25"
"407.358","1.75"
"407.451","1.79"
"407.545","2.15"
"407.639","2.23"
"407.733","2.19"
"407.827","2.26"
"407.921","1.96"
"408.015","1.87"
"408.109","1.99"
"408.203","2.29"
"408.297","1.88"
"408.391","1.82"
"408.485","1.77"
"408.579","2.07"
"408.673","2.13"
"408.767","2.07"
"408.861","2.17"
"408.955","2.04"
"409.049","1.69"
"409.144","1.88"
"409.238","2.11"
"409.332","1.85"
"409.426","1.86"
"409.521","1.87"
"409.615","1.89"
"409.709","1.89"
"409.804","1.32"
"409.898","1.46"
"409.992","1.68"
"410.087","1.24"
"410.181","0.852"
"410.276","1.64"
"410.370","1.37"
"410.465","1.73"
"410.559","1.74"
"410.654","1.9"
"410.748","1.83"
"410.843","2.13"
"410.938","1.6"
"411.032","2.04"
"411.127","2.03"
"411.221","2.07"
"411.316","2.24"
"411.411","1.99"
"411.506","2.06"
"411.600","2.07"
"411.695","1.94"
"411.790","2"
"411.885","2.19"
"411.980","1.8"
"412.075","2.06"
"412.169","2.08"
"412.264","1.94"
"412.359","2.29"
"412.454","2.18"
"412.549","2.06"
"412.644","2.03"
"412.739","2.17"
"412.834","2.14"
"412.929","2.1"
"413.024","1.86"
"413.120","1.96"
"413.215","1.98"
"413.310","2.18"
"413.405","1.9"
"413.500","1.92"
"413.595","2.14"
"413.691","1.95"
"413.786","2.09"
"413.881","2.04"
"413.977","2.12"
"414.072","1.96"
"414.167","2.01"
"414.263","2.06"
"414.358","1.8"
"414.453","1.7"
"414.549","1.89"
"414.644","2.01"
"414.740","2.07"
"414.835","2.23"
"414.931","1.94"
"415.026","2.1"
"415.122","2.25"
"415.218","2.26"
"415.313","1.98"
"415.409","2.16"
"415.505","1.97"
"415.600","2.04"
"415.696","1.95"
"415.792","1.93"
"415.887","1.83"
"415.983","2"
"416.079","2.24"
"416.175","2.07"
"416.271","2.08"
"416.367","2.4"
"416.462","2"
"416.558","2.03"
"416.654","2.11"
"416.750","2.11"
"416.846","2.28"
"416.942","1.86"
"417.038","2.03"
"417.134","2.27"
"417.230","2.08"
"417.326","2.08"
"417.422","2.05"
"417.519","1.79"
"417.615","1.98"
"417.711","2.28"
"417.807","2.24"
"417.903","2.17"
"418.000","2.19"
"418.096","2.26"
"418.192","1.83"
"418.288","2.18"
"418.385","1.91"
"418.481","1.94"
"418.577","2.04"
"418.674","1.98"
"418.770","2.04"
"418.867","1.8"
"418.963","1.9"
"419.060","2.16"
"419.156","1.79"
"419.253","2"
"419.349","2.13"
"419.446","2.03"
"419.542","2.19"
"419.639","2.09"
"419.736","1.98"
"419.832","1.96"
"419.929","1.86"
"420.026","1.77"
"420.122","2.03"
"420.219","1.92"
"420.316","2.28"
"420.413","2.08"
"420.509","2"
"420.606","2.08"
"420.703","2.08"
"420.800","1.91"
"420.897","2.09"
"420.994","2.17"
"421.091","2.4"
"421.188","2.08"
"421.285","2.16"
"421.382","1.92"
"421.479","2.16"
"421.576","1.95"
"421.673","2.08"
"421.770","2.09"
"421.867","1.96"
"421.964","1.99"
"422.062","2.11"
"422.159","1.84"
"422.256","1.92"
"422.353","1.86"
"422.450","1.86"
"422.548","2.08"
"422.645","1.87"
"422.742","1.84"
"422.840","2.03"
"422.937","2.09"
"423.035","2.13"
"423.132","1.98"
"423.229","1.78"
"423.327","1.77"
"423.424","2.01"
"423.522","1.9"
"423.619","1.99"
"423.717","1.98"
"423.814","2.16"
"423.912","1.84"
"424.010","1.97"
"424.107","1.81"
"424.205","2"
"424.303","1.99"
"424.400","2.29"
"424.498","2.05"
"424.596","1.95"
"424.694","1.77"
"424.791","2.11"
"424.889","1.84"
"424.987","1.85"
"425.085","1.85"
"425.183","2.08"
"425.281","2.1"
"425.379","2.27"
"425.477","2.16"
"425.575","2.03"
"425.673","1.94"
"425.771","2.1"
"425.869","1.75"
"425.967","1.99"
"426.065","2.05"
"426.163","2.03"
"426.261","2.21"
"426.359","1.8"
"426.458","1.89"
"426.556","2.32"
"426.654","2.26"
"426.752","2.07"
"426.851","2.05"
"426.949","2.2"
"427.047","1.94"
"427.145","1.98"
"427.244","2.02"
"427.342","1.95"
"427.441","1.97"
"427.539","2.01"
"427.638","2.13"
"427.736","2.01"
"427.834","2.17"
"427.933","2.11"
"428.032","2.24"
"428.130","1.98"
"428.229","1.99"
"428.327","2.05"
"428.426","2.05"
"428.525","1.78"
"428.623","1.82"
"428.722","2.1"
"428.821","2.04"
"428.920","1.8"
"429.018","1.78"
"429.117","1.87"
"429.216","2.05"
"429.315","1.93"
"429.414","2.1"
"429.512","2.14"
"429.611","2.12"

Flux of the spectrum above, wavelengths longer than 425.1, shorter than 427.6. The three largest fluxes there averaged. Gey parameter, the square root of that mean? 1.511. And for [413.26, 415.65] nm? 1.499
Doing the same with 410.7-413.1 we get 1.497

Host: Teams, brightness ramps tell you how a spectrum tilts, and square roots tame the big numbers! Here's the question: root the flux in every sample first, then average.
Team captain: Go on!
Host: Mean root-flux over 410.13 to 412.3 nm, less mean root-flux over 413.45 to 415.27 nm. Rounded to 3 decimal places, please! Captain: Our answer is -0.057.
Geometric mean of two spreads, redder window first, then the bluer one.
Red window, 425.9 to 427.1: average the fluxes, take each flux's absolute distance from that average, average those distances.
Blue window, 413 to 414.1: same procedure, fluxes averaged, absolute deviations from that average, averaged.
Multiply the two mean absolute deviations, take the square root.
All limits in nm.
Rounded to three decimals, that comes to 0.103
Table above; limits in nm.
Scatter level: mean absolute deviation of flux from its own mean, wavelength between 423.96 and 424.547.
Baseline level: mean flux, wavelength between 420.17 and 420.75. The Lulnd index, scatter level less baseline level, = -1.97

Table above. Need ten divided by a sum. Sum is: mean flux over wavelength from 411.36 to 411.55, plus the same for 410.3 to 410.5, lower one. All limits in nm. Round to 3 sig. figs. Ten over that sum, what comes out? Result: 2.80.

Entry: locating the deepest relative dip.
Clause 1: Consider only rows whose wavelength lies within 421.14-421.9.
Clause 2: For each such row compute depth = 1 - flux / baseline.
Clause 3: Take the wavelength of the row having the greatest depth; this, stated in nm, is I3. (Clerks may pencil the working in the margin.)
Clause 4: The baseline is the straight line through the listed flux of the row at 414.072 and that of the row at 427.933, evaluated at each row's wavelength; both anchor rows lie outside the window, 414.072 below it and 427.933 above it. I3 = 421.382 nm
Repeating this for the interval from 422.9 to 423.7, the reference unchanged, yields 423.327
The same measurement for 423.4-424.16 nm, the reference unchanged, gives 424.107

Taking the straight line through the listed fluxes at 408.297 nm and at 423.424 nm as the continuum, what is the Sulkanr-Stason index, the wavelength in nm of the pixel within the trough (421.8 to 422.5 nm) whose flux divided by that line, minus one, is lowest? 422.159 nm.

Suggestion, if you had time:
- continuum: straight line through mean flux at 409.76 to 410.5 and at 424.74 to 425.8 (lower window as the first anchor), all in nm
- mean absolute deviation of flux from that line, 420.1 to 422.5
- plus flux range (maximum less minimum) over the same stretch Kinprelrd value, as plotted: 0.75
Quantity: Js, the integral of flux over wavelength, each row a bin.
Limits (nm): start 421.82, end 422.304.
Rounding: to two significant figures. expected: 0.95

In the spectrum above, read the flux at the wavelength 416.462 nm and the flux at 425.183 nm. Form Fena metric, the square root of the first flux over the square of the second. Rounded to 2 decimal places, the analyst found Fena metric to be 0.68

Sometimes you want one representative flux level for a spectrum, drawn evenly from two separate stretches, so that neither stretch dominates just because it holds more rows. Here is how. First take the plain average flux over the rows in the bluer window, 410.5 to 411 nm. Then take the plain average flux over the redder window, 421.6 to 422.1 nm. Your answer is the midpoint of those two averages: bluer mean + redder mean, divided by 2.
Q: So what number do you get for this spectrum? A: 1.94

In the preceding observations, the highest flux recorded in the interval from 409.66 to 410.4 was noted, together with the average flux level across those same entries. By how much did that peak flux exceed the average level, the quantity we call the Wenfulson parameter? 0.46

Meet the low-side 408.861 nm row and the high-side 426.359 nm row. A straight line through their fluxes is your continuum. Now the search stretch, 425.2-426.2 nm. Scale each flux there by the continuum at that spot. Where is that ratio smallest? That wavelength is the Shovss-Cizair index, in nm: 425.869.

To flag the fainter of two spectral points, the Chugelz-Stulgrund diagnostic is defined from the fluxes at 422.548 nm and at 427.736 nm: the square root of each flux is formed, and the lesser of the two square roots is 1.42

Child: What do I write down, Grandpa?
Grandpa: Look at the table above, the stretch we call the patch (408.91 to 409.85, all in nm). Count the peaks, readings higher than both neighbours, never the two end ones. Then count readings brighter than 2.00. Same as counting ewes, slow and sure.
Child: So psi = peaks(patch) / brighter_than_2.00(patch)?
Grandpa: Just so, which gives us 0.500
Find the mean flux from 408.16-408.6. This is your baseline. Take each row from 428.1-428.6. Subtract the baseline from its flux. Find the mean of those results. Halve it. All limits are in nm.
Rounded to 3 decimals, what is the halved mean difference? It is 0.002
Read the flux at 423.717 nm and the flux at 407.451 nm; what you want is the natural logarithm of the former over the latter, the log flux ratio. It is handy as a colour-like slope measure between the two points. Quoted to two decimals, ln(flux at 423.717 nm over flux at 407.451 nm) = 0.10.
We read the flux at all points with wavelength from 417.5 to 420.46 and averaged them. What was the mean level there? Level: 2.03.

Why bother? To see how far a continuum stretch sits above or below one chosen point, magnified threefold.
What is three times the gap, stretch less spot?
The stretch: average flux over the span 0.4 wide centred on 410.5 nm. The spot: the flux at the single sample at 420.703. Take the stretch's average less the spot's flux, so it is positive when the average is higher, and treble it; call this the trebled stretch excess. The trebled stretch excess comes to -1.19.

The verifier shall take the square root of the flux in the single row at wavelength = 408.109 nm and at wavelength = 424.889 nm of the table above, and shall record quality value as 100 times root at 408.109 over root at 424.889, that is 104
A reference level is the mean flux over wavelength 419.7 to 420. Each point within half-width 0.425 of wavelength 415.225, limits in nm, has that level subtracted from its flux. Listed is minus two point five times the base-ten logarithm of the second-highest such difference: 1.2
